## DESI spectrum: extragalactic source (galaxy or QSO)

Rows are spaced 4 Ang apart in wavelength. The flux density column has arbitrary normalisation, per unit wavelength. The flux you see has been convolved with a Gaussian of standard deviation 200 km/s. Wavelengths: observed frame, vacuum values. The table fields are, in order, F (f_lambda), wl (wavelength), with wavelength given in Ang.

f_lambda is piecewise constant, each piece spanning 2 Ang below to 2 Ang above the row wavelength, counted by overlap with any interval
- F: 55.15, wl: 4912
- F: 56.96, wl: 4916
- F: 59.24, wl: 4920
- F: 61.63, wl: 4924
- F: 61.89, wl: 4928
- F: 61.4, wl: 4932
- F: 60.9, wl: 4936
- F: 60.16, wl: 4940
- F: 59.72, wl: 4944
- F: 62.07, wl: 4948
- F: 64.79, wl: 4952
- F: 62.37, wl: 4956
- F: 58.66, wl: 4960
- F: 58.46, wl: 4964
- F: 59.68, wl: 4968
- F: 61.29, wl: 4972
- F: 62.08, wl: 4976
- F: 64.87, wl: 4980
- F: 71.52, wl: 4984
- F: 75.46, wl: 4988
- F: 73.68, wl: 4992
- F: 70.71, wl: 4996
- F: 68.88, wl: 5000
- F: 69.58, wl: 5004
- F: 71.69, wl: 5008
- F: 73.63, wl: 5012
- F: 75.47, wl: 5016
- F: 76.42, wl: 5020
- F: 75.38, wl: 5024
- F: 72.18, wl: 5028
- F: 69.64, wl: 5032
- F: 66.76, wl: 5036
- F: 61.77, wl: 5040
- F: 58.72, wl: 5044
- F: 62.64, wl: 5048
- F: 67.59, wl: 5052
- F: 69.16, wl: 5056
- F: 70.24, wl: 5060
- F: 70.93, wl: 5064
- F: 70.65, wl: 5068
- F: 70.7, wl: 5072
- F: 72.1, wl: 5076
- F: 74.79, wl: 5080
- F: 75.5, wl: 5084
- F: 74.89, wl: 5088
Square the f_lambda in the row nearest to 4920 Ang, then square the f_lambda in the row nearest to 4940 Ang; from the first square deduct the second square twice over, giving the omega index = -3729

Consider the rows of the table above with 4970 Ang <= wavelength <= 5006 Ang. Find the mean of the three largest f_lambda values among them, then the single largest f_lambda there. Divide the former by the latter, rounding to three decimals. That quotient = 0.975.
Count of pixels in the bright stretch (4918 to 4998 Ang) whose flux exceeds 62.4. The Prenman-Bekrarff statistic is 6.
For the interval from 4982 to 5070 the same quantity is 20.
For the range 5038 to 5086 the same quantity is 10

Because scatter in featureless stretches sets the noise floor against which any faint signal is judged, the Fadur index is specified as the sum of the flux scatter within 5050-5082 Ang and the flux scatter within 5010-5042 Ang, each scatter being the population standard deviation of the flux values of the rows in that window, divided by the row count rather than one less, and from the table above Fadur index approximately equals 6.7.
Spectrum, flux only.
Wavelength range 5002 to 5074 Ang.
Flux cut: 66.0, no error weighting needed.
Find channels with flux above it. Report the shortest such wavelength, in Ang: 5004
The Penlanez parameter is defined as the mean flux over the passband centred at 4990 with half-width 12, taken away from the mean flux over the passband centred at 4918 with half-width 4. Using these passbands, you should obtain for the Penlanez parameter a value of -13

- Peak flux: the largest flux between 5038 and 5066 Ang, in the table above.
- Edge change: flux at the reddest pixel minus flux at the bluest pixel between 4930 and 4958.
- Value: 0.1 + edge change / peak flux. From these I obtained 0.1137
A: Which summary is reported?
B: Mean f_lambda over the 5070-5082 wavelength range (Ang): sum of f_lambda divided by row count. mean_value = 72.5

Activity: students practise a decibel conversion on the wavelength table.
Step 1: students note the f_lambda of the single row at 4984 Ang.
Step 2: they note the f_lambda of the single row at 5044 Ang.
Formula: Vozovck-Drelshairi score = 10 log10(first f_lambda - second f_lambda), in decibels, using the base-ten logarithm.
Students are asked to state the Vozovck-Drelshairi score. 11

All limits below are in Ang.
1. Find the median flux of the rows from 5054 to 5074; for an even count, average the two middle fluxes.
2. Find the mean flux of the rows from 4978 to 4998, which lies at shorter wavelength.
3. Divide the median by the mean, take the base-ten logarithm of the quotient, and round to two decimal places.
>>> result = 0.00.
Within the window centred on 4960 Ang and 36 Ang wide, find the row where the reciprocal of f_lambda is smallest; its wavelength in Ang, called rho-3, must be 4952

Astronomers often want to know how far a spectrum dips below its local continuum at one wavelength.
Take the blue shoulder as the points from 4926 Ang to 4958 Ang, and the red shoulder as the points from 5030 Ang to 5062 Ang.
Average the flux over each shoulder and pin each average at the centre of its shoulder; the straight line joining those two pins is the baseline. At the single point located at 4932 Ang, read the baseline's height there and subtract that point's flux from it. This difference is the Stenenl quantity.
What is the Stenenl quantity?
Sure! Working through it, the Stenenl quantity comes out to 0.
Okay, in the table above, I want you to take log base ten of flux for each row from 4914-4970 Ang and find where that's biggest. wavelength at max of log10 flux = 4952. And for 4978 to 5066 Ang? 5020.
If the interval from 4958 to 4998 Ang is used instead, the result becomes 4988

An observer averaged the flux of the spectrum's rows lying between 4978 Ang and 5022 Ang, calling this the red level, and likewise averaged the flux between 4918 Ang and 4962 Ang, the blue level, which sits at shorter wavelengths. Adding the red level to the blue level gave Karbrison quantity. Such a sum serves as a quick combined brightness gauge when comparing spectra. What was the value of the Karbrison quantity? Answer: 133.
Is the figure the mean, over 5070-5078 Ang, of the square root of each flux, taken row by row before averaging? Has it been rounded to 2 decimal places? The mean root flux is 8.45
